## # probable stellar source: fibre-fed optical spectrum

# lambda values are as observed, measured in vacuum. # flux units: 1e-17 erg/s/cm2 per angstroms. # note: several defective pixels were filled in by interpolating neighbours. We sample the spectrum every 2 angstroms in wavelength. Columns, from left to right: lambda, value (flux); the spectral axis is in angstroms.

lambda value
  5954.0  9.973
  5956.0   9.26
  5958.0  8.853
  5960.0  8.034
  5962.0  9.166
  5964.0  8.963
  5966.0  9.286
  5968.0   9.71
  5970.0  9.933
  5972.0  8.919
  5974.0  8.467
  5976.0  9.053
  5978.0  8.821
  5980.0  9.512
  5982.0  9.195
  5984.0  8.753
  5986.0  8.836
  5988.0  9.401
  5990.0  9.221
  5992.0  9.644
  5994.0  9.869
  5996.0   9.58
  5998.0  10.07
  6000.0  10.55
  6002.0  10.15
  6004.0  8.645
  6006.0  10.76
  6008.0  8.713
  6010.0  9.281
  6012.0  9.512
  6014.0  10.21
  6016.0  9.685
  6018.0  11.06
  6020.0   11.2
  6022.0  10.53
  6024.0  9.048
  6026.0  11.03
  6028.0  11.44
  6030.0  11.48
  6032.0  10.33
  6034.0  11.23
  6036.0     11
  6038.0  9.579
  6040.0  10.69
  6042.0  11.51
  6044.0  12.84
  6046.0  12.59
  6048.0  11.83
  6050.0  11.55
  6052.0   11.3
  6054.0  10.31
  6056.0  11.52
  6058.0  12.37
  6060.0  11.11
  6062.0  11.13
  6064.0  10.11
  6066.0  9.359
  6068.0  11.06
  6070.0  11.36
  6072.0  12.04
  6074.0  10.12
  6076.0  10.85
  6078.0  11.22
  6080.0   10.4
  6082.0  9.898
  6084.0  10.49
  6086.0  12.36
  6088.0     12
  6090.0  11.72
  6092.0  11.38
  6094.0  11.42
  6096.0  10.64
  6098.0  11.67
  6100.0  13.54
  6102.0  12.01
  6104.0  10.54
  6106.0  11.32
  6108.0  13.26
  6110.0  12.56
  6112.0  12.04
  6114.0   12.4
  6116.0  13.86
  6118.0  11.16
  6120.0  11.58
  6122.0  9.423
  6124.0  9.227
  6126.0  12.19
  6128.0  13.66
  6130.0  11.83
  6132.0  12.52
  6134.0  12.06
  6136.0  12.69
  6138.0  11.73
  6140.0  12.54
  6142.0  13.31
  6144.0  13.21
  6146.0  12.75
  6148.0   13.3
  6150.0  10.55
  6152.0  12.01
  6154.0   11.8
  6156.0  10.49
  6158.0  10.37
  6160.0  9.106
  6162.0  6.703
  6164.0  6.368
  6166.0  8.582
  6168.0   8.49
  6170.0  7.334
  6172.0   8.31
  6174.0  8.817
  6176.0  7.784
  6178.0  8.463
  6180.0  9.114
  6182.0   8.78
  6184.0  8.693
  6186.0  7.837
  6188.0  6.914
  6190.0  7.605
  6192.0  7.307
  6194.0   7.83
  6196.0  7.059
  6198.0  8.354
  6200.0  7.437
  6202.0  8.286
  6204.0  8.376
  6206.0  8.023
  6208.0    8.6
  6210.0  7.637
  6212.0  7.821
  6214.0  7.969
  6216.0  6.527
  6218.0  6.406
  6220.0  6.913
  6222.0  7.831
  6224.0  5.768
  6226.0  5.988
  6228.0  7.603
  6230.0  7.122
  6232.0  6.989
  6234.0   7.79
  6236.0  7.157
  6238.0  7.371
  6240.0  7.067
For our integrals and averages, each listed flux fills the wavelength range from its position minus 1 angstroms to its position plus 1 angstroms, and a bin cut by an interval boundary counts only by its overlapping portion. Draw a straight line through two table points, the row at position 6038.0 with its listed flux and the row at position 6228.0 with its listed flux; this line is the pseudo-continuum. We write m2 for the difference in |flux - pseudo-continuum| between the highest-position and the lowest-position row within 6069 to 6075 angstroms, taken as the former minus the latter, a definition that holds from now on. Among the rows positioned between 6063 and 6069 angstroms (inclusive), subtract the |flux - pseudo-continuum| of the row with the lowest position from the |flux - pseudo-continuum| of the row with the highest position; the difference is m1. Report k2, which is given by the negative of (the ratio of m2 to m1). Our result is 1.2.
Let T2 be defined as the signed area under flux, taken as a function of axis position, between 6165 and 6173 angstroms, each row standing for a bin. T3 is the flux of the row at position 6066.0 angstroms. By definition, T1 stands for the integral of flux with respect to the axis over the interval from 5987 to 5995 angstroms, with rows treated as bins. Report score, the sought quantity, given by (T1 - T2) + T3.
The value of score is 20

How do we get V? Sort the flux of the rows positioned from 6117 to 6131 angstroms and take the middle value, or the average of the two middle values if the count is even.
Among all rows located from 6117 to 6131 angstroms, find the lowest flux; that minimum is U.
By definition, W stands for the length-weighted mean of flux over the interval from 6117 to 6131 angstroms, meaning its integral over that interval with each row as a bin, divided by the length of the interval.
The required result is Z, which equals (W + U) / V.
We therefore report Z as 1.77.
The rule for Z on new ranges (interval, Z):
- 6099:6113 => 1.89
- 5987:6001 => 1.97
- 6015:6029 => 1.78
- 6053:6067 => 1.82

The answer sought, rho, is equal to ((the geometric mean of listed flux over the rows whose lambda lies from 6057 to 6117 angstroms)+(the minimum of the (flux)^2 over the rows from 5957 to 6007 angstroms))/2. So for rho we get 38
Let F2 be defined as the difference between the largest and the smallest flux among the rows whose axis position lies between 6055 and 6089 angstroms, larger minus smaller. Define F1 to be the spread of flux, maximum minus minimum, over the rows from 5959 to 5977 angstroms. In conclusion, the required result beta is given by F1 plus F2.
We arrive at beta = 4.9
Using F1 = 1.9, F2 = 3.0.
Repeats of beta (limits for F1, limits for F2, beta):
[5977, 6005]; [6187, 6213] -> 3.6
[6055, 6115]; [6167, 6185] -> 6.0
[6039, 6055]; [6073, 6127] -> 7.2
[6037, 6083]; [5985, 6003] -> 5.2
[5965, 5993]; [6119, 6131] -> 5.9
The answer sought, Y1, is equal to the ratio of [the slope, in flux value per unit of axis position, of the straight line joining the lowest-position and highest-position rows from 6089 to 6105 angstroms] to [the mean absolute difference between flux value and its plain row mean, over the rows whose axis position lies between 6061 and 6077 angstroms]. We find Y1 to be -0.13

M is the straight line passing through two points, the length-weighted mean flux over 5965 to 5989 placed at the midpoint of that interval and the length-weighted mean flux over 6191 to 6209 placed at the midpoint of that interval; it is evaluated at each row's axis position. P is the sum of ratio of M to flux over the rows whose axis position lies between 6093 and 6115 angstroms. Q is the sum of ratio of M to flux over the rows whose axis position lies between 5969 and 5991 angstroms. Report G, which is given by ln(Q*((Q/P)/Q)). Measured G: 0.3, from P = 7.8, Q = 11.07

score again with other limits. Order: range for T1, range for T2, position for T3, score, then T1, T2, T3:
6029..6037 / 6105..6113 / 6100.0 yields 3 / 88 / 98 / 13.54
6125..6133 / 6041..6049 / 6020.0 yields 14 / 100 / 98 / 11.2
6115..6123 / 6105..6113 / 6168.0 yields 2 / 92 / 98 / 8.49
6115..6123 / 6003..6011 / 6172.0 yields 26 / 92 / 75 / 8.31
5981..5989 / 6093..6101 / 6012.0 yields -13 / 72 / 95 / 9.512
